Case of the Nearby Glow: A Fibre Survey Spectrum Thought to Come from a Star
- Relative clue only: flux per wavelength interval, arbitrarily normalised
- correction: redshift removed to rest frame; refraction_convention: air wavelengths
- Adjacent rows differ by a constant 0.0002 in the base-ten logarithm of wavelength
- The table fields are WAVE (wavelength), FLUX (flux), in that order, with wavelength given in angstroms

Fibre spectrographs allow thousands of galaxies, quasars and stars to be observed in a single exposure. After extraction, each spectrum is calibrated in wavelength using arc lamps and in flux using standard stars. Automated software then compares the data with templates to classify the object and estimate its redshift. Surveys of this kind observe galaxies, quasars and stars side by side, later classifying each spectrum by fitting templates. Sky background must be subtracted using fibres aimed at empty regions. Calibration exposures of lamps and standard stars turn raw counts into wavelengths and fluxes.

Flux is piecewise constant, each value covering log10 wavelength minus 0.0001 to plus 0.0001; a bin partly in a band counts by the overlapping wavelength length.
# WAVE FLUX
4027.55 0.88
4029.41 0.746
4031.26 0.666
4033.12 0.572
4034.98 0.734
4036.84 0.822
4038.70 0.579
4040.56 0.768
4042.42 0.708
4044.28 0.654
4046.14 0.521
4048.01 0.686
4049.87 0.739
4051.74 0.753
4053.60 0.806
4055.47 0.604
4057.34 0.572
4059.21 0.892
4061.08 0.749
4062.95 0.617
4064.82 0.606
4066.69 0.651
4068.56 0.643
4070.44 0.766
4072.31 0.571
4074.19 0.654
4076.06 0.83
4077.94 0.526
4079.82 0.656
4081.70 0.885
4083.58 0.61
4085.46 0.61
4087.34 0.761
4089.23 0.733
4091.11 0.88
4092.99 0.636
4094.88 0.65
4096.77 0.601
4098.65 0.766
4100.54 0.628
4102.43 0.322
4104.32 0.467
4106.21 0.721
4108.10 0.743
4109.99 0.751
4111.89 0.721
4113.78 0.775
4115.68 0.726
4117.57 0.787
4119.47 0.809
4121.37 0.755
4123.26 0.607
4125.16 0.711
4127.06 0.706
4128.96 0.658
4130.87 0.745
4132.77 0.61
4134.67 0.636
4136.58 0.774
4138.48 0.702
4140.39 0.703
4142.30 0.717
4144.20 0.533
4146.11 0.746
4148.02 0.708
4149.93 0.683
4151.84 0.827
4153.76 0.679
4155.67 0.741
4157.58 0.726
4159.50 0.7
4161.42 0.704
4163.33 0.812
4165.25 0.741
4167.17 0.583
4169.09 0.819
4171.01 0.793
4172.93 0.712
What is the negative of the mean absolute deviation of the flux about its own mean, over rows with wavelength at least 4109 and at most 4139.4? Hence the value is -0.049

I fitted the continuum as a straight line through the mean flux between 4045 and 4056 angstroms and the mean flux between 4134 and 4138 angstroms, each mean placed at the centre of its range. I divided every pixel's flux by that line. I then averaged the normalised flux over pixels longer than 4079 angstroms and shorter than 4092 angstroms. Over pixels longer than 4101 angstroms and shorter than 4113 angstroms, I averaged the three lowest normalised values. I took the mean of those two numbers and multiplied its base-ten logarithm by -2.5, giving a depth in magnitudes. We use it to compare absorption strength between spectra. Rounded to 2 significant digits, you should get 0.13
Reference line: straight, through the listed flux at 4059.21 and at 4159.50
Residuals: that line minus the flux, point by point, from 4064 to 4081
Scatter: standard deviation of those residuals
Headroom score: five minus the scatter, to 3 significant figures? 4.91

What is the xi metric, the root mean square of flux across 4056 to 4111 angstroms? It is 0.684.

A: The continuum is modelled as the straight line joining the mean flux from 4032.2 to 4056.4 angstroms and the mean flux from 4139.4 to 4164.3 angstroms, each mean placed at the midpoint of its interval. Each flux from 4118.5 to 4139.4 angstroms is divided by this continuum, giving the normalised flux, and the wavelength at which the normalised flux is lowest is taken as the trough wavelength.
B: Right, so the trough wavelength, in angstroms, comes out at 4123.26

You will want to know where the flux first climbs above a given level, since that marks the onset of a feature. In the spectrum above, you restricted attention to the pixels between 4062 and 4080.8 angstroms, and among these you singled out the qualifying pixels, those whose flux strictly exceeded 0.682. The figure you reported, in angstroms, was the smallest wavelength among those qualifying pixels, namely 4070.44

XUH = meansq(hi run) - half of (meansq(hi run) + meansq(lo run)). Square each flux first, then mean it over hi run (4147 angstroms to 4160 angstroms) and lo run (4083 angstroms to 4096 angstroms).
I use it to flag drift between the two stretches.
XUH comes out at 0.02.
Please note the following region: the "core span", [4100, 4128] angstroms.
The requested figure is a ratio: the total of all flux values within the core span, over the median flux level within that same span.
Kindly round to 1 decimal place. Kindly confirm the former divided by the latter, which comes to 14.2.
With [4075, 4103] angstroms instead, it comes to 15.5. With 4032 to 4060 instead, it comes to 14.7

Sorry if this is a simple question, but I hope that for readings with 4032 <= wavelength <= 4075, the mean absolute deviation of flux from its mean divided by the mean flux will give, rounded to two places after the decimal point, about 0.12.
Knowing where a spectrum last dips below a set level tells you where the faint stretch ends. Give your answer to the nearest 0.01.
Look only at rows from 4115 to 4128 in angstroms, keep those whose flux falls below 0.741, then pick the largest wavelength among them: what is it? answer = 4127.06 angstroms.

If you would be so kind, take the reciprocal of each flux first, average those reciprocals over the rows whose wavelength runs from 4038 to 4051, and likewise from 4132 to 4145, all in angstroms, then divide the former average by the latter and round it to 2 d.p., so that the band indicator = 1.01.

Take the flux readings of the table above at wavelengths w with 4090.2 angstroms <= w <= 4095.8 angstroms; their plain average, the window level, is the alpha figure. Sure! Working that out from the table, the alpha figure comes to 0.72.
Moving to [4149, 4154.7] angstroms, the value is 0.73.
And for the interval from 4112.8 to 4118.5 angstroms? 0.76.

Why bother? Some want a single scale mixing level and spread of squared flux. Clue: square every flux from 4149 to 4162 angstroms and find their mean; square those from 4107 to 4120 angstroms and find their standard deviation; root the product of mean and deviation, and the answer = 0.16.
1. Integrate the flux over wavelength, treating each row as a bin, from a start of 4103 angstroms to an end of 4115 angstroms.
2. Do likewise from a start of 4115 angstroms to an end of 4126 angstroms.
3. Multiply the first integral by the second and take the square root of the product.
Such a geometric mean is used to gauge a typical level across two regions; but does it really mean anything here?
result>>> 8.1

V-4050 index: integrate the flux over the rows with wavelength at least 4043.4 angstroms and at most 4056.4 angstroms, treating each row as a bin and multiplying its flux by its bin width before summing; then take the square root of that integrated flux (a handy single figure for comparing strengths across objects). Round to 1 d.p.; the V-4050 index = 3.0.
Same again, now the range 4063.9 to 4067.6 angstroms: 1.5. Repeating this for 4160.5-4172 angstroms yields 2.9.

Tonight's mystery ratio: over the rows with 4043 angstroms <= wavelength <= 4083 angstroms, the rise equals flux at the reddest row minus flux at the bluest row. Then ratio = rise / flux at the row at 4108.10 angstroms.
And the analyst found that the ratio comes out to 0.31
